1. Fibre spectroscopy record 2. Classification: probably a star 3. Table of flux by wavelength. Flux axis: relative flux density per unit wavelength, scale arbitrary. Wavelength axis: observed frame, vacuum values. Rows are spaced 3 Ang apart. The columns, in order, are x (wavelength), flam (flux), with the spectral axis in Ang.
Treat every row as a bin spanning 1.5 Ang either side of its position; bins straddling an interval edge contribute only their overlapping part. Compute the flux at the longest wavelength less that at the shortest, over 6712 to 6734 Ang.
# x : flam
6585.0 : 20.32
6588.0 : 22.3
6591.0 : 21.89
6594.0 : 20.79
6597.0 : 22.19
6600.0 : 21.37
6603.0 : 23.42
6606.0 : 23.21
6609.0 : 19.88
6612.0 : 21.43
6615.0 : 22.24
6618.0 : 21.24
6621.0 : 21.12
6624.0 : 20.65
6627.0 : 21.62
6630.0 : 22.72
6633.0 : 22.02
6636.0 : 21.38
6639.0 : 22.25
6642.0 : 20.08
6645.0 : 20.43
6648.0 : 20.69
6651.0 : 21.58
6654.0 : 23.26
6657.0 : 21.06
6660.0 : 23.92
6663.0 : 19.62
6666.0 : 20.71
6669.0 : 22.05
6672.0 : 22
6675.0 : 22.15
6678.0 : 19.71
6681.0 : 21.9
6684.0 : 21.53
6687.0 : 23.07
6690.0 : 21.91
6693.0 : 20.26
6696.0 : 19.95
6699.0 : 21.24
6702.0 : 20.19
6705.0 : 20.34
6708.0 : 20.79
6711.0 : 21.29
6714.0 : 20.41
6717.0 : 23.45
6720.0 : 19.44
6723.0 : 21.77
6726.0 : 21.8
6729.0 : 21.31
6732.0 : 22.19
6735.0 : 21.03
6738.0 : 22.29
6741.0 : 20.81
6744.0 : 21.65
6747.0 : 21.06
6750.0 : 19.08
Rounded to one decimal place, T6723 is 1.8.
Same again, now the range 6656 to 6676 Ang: 1.1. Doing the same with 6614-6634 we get -0.2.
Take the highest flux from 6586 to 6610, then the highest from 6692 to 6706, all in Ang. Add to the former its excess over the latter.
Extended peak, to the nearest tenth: 25.6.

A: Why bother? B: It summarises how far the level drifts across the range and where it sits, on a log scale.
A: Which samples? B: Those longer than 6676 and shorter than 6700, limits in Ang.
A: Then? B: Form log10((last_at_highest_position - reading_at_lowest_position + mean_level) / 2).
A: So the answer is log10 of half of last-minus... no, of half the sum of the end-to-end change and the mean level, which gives 1.06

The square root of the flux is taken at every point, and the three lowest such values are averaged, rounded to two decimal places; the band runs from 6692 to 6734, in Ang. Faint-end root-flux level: 4.46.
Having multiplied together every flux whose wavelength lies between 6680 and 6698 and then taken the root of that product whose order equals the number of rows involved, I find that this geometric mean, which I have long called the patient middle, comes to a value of 21.4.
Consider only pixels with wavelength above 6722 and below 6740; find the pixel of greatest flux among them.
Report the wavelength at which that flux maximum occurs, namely 6738.0 Ang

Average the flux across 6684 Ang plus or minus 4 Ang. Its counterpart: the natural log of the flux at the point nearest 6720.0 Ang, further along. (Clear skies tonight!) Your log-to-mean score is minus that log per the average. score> -0.134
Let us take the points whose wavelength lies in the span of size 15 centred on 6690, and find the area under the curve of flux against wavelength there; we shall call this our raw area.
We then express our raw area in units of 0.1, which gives 3202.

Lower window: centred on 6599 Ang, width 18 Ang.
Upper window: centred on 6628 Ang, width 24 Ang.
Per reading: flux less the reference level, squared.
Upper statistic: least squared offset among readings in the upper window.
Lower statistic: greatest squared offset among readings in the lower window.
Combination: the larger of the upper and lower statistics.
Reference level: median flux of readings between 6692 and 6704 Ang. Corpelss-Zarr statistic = 10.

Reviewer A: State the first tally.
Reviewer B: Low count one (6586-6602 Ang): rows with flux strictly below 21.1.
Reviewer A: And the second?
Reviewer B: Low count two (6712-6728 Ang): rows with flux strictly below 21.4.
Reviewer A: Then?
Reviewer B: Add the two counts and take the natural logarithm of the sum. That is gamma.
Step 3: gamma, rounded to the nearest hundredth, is 1.10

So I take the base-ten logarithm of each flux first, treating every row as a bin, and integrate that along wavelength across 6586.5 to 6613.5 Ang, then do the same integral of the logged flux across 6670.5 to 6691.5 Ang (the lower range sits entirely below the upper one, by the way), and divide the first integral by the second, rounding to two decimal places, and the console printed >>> 1.29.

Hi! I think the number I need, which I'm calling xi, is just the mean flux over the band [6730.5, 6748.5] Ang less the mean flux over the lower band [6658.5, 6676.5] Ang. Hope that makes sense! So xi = -0.2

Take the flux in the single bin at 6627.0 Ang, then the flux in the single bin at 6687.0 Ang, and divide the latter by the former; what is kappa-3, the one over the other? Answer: 1.067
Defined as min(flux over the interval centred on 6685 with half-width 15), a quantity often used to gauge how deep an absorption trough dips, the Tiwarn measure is 19.71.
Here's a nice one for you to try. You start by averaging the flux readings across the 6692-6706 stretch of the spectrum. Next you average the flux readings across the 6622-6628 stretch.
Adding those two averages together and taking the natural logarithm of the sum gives 3.73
